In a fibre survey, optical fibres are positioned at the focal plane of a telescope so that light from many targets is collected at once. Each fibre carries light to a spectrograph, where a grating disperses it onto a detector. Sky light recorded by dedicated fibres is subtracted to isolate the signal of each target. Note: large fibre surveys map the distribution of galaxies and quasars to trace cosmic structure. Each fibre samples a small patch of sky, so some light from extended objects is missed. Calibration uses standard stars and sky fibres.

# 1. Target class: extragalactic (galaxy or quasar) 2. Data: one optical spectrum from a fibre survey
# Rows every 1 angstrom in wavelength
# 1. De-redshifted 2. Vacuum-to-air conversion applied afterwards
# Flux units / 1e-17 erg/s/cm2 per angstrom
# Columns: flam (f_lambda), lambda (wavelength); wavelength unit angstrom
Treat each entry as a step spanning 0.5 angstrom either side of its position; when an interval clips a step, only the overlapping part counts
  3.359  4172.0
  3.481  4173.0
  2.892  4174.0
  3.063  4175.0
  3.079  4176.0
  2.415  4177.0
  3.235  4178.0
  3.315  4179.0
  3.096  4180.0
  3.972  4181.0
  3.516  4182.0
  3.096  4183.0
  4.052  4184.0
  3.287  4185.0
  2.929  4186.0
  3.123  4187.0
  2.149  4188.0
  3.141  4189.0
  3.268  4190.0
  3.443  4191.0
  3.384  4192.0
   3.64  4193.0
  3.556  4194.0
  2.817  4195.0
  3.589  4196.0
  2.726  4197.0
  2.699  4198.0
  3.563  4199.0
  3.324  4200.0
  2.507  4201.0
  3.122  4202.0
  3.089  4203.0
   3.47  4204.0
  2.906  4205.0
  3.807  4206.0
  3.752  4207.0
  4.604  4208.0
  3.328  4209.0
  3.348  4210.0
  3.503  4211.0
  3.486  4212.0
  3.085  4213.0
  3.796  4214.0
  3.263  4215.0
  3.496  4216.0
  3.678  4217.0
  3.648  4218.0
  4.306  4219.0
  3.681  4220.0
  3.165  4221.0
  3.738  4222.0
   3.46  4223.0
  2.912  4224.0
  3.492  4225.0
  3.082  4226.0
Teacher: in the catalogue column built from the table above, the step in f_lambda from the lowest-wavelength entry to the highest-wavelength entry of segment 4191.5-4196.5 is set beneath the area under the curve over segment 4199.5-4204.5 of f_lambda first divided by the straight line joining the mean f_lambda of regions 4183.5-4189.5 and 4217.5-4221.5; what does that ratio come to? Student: 22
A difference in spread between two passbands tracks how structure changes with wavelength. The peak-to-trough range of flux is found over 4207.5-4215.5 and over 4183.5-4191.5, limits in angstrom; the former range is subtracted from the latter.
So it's 0.4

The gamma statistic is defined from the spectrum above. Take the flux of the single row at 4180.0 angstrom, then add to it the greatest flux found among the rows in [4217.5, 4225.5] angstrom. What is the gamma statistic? 7.4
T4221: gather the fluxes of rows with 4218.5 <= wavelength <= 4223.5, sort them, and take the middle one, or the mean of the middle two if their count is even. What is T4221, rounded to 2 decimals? 3.68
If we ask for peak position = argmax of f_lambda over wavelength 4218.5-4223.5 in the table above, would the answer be 4219.0 angstrom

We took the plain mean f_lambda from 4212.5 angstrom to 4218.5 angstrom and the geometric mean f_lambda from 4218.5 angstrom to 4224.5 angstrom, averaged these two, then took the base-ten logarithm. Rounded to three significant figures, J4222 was 0.545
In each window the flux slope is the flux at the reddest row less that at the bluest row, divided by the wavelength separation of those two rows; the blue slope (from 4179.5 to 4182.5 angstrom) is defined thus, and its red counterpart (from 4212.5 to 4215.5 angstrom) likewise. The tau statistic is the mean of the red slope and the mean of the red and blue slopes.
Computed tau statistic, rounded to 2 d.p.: 0.12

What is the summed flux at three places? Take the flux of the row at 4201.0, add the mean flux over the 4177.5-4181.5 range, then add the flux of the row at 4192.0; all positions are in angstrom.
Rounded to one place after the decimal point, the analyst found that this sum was 9.3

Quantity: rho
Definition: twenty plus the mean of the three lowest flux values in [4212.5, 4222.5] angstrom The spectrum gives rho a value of 23.2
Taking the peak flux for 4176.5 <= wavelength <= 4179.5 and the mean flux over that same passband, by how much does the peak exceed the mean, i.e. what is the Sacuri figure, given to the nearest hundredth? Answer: 0.33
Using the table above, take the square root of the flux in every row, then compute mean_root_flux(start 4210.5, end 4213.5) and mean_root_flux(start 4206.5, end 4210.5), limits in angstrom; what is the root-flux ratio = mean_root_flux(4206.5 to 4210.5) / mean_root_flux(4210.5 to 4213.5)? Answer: 1.06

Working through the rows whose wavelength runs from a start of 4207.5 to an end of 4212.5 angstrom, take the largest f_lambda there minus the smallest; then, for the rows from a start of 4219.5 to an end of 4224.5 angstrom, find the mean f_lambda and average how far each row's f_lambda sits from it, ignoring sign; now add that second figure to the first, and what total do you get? 1.56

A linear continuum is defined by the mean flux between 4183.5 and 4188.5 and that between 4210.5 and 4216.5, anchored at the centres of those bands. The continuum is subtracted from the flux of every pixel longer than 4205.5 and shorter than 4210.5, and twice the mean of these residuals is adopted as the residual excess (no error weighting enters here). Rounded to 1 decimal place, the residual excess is 0.8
